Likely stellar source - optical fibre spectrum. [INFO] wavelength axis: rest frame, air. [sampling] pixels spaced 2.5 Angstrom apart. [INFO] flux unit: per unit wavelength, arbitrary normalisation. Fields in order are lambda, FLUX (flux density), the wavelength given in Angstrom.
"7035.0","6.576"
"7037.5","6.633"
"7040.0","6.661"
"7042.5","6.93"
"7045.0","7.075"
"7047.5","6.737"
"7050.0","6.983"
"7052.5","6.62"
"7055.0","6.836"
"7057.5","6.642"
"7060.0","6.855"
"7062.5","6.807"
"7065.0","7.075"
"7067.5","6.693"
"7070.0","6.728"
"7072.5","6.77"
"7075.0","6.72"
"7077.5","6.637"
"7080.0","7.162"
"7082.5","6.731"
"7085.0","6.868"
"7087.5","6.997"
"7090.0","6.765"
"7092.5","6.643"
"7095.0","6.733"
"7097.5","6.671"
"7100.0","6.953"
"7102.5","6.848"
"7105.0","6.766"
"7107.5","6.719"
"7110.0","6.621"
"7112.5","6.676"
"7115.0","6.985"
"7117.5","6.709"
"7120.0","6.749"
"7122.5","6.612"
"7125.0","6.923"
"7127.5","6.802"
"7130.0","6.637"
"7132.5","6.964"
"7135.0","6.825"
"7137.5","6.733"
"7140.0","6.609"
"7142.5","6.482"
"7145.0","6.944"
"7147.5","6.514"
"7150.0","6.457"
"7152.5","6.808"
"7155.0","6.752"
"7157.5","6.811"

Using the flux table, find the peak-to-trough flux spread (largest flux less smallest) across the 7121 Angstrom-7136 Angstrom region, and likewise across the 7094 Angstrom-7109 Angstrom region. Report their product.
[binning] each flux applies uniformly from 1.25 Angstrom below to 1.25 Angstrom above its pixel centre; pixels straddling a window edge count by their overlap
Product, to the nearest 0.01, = 0.10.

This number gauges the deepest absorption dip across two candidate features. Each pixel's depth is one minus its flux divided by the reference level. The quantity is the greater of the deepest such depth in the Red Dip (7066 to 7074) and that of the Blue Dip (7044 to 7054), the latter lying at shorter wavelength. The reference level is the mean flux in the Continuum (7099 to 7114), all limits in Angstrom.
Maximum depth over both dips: 0.0213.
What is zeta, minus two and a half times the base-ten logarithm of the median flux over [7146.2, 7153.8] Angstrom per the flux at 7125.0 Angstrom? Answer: 0.066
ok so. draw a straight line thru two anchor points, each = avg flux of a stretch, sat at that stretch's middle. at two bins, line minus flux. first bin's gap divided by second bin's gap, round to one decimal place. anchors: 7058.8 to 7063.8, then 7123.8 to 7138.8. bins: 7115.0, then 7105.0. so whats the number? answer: -3.1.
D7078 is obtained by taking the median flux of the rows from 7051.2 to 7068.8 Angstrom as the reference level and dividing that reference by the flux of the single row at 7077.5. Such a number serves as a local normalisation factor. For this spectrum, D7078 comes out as 1.03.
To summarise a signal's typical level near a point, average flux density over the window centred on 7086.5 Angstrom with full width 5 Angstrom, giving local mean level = 6.93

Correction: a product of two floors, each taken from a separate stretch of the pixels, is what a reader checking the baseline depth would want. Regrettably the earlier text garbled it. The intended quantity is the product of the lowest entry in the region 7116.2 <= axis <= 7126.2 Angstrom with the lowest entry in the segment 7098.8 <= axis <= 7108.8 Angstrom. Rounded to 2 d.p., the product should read 44.43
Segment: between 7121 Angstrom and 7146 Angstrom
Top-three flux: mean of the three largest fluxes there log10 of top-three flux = 0.842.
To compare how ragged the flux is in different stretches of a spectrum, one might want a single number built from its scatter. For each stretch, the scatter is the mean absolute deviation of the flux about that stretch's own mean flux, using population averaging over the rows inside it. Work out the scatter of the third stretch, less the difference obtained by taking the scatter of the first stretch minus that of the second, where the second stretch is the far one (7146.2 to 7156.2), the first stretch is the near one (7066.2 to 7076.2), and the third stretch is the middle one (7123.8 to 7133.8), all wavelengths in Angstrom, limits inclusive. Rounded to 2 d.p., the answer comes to 0.24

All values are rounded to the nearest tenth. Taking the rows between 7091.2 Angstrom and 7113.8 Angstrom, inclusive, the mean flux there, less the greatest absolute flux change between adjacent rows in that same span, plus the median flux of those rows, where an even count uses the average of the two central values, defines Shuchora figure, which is 13.2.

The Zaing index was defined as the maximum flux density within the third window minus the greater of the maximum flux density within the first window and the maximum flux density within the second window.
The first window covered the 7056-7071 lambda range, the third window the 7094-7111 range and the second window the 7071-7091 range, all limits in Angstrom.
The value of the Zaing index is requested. -0.21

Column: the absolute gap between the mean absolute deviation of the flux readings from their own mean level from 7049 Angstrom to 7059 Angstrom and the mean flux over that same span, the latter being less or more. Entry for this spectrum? 6.63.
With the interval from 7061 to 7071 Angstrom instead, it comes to 6.70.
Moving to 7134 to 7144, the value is 6.55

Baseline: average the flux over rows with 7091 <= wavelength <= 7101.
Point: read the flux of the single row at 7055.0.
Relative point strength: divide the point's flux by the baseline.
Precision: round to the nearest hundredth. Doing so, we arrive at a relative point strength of 1.01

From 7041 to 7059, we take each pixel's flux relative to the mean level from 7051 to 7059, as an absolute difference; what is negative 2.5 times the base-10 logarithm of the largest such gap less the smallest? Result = 1.18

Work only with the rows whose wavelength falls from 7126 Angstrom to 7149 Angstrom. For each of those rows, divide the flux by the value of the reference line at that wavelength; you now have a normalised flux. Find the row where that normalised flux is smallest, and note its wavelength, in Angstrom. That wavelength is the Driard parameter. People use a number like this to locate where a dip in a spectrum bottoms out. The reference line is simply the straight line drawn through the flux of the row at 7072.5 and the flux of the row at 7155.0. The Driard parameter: 7142.5 Angstrom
